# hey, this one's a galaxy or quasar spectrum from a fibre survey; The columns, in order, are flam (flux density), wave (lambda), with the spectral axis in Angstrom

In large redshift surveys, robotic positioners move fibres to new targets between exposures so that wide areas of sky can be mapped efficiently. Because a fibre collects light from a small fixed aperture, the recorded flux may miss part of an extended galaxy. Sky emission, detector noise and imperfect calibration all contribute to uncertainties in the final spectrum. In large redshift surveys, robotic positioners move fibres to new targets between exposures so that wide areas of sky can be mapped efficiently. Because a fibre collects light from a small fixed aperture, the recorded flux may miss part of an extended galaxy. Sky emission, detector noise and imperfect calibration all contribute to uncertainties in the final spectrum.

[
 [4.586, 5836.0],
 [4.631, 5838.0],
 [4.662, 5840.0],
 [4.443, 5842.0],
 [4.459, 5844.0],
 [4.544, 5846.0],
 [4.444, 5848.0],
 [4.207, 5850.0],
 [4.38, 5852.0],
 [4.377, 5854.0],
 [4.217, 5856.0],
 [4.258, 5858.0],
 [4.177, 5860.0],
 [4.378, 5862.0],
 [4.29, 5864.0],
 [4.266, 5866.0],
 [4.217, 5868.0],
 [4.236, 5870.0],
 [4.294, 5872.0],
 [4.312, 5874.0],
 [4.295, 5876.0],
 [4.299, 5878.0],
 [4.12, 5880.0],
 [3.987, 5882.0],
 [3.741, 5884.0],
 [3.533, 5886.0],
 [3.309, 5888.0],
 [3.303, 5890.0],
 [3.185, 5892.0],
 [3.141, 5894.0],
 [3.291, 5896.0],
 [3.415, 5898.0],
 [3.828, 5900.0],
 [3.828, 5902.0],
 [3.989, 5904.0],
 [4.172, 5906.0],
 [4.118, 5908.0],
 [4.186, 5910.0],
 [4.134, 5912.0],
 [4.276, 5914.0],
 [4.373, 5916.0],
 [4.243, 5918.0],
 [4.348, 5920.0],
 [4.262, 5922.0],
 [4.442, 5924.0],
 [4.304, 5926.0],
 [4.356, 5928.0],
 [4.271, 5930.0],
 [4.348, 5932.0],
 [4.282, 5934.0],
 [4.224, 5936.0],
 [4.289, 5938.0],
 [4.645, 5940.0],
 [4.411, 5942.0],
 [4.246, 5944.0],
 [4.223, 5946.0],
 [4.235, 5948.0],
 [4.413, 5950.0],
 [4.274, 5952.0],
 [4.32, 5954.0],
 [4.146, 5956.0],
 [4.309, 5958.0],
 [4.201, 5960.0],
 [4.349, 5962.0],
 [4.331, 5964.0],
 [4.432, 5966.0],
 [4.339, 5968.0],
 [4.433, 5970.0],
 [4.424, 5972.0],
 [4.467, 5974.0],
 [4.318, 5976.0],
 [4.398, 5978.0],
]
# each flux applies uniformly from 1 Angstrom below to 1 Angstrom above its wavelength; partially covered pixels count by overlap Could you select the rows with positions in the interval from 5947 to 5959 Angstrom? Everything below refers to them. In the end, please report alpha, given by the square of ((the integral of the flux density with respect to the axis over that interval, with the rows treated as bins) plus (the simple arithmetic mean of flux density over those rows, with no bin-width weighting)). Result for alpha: 3100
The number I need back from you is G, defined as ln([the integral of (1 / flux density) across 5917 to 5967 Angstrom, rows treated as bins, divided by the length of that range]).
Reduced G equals -1.46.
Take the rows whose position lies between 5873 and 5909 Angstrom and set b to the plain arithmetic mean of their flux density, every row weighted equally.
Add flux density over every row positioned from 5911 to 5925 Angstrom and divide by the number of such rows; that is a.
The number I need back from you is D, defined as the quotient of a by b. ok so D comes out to 1.14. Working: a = 4.30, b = 3.77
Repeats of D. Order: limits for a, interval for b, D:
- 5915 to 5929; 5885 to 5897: 1.32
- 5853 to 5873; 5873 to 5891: 1.10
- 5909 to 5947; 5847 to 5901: 1.08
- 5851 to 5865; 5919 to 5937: 1.00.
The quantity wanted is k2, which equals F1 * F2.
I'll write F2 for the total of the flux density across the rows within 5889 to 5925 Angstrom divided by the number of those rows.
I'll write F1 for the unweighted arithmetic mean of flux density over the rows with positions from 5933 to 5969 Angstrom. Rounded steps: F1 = 4.31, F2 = 3.92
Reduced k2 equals 16.9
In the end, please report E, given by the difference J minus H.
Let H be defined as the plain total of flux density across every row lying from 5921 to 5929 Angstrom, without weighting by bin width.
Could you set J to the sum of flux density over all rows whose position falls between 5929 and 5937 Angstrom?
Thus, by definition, -0.2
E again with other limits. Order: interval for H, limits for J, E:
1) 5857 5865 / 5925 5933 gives 0.2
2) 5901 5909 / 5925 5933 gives 1.2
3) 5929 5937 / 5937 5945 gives 0.5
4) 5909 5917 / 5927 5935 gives 0.3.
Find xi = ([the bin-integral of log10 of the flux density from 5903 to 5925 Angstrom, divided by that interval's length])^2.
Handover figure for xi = 0.392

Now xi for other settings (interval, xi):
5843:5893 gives 0.375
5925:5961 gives 0.402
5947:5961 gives 0.397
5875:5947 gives 0.365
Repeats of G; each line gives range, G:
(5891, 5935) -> -1.38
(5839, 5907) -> -1.39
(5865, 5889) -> -1.39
